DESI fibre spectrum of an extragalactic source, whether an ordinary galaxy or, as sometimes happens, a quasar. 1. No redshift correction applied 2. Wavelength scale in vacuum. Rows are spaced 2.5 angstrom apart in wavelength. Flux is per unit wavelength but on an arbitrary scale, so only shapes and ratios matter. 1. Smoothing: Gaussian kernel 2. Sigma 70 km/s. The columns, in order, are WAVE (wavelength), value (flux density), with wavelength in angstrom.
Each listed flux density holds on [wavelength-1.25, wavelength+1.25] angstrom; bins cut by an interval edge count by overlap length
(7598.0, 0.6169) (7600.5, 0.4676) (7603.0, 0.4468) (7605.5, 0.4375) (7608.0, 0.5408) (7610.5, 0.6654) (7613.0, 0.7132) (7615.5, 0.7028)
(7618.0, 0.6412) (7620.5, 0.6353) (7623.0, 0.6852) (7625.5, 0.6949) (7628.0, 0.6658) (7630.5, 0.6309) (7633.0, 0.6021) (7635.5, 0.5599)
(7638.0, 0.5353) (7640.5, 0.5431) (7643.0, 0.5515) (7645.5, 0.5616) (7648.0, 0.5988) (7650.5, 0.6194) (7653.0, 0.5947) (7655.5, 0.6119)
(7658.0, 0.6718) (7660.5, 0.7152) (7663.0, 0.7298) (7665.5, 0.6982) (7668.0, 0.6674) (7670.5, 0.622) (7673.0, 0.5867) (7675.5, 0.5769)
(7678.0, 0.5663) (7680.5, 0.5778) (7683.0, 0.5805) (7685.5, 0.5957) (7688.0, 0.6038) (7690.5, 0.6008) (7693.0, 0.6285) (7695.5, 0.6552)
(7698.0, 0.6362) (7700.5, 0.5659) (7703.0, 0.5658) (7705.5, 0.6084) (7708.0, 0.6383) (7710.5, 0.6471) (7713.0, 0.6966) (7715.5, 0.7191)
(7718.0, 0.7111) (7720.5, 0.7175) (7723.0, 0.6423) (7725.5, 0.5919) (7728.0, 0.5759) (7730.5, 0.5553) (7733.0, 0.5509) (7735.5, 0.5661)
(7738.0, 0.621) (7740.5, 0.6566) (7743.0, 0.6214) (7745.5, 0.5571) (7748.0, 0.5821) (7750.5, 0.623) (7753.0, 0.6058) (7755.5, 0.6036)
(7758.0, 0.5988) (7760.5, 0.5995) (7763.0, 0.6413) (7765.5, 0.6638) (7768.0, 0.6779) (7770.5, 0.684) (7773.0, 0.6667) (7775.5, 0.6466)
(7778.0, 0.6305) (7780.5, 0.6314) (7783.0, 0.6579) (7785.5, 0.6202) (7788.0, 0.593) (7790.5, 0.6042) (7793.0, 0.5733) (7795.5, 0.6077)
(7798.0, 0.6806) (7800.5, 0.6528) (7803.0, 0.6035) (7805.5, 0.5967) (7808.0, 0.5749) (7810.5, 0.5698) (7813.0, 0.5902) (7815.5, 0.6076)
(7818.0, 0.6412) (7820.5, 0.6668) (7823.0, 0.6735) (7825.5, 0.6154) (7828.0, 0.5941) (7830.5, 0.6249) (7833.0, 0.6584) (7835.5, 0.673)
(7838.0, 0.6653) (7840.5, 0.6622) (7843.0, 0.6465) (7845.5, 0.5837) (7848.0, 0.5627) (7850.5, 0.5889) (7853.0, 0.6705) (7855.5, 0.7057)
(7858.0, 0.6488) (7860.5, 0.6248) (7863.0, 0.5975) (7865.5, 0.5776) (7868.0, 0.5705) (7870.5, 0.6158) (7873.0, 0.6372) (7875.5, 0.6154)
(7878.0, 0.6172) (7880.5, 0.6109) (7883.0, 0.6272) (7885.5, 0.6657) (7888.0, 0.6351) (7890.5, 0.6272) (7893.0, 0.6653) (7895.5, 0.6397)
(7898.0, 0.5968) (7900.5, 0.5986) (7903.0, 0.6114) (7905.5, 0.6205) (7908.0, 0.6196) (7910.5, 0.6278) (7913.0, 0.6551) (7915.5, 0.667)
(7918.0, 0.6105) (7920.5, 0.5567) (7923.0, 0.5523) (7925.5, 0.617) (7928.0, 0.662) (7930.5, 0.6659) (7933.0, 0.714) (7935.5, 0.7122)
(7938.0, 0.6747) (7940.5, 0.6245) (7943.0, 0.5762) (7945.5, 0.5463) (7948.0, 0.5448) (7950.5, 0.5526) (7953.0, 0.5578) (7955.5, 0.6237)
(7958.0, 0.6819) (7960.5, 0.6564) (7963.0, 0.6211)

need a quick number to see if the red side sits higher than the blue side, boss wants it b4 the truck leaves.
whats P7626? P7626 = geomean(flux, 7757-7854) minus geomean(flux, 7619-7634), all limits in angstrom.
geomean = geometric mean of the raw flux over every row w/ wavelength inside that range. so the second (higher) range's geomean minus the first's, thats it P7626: -0.024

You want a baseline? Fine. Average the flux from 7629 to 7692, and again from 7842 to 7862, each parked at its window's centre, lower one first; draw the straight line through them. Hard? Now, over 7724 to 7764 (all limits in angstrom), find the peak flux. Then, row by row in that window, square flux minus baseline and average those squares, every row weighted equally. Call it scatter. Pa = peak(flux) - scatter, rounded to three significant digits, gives 0.655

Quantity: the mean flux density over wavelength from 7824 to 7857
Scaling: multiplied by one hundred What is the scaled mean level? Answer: 63.5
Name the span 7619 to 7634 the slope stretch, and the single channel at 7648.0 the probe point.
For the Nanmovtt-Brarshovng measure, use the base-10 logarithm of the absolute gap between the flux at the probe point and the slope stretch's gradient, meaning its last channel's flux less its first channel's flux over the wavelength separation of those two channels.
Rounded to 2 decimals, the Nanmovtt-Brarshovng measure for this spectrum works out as -0.22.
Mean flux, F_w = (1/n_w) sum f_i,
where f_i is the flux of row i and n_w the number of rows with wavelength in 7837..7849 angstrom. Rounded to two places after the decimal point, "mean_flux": 0.62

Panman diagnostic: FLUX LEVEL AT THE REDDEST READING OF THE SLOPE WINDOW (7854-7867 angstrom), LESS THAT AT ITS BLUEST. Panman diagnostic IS -0.13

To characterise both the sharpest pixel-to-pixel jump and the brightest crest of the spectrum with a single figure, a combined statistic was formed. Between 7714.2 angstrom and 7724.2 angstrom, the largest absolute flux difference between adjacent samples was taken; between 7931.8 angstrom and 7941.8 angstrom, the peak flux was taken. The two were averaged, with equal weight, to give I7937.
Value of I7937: 0.395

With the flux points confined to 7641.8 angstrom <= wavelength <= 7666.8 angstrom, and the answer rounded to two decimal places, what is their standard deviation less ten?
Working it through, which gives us -9.94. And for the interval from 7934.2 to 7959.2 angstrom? -9.94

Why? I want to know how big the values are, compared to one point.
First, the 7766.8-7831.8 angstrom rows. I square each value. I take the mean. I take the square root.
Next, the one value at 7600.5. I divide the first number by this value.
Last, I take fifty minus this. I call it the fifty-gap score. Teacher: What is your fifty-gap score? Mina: 48.7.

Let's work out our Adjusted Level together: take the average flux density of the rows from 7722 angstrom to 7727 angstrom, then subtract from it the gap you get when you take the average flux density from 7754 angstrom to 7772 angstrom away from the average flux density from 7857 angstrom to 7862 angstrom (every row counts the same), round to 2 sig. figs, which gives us 0.62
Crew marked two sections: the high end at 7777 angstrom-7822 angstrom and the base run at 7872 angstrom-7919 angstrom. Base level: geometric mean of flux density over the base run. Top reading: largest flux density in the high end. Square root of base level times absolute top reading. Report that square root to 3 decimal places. 0.654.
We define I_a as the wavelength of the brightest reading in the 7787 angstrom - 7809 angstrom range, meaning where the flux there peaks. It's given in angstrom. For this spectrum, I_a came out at 7798.0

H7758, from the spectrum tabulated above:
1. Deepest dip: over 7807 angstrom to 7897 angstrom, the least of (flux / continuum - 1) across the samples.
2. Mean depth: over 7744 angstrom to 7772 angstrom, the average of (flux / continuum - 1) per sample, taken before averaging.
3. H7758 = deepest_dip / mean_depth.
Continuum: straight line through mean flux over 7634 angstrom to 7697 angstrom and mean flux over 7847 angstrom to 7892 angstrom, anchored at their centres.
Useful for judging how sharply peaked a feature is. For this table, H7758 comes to -10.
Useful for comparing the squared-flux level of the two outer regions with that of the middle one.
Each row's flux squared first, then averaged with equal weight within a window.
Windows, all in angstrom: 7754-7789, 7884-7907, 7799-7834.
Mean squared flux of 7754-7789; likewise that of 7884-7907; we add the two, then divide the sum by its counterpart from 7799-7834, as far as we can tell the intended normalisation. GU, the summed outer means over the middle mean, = 2.09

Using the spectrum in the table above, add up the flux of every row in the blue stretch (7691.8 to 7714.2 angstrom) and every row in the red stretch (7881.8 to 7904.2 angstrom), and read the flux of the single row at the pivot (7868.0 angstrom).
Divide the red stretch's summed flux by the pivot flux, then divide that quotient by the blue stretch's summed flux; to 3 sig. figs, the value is 1.76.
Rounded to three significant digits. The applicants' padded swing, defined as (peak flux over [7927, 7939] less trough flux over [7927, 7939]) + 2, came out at 2.05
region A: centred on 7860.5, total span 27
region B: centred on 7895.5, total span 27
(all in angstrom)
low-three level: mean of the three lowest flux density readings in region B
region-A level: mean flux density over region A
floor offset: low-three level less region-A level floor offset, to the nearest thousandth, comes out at -0.016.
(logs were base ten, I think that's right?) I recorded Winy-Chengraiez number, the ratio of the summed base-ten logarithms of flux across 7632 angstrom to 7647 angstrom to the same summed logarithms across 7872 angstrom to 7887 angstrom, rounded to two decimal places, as 1.25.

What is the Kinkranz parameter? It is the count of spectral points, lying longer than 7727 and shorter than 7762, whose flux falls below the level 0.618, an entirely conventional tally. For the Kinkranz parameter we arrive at 10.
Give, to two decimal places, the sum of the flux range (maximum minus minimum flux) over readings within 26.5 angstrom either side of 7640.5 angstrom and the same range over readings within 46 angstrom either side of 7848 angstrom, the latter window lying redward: 0.34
